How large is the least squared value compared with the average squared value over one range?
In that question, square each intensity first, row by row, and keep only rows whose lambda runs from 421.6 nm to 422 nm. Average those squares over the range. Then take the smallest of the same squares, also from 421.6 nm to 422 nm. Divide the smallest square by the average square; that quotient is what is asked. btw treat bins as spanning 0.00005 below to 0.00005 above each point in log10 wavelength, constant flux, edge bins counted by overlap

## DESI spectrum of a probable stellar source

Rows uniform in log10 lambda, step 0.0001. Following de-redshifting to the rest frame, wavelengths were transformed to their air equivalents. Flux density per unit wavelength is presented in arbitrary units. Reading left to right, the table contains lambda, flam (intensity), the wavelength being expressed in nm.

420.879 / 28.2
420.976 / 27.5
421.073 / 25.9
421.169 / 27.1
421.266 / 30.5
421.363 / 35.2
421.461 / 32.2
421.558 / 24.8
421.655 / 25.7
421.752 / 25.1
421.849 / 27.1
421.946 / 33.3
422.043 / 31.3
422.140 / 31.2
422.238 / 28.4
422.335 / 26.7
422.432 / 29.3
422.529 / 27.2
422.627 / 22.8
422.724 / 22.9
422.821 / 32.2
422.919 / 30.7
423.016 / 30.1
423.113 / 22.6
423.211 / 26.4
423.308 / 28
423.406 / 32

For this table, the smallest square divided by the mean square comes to 0.80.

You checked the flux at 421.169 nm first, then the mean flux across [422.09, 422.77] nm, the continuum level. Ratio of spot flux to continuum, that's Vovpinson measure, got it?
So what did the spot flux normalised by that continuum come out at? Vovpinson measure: 1.01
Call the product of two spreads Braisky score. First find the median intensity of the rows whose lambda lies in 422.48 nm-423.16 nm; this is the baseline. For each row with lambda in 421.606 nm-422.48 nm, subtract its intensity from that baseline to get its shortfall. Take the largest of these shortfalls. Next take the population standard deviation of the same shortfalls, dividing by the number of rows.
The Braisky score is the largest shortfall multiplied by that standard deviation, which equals 6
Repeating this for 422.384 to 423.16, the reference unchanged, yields 17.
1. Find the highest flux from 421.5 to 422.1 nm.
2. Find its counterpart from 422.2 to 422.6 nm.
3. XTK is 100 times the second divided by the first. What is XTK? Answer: 88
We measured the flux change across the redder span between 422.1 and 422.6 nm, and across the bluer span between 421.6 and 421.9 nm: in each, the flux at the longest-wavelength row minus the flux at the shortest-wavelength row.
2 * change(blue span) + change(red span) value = -1.2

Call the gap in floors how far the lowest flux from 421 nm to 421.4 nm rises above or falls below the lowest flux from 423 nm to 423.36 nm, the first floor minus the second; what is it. 3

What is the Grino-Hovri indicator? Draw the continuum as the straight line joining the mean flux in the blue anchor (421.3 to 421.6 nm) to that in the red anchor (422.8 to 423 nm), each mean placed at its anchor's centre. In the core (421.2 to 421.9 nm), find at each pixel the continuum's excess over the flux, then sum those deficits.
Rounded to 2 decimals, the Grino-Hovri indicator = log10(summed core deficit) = 1.17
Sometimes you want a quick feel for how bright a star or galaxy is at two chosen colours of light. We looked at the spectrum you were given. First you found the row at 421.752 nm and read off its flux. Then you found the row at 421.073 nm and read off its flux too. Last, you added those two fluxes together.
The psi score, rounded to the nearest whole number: 51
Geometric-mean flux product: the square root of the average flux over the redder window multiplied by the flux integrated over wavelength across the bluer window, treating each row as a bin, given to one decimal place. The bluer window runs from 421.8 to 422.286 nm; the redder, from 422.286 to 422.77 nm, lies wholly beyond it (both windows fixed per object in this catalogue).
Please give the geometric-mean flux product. 19.5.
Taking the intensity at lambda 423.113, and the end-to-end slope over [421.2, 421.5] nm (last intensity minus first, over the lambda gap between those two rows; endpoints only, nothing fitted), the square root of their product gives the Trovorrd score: 14.0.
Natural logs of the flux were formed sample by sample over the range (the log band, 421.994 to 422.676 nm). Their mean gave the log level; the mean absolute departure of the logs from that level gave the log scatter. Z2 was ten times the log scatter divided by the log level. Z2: 0.24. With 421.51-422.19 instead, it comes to 0.32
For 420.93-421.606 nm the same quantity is 0.31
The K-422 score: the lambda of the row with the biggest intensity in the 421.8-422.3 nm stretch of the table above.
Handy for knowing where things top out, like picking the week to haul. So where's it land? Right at 421.946 nm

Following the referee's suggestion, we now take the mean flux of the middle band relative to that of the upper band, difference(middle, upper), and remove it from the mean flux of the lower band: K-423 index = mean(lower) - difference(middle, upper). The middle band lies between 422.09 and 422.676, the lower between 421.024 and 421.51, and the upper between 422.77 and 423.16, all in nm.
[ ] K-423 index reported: 31.5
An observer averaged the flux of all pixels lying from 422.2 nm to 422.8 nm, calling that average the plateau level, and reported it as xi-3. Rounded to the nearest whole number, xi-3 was 26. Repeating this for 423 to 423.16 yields 26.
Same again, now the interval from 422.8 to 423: 31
